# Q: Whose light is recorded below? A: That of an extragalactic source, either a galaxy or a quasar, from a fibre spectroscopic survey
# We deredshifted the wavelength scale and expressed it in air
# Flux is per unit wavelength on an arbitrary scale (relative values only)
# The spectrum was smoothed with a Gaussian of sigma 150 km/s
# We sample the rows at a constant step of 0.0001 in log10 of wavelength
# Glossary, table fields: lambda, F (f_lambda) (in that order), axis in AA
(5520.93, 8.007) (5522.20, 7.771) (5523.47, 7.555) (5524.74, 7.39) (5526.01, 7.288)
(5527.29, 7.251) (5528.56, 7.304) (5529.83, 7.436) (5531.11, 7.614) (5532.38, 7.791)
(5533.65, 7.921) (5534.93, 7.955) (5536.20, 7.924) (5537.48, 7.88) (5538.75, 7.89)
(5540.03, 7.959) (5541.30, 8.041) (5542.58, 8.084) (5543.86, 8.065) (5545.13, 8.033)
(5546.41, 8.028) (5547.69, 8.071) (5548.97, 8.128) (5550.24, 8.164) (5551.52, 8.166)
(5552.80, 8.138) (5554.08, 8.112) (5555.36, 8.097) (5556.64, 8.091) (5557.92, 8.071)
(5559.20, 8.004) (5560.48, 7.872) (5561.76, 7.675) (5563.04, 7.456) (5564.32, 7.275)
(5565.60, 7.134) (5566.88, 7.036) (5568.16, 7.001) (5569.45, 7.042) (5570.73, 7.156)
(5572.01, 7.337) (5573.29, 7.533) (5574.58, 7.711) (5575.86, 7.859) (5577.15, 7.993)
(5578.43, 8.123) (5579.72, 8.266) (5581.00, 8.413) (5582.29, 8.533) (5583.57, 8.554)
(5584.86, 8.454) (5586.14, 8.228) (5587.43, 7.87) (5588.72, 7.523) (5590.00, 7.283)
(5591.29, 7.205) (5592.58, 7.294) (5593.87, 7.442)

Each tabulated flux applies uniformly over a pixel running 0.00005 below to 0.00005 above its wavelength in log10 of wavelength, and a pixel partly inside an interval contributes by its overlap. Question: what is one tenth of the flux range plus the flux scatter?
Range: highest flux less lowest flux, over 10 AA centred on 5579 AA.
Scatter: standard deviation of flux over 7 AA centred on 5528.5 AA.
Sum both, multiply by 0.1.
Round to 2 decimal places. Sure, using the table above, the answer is 0.10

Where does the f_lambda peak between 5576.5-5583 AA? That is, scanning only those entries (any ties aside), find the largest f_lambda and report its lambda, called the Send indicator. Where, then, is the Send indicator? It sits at 5582.29 AA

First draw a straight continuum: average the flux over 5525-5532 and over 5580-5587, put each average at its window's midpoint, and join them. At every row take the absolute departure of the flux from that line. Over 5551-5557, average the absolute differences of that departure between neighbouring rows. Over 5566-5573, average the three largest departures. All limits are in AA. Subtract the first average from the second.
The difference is 1.1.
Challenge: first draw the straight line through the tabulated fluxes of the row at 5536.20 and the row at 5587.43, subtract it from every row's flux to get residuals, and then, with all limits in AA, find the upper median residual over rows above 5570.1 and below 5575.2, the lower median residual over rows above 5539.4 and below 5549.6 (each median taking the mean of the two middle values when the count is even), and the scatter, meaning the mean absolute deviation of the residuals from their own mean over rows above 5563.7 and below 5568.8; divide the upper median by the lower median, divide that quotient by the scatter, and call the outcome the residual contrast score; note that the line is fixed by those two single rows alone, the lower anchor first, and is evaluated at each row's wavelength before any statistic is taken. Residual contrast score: -36.2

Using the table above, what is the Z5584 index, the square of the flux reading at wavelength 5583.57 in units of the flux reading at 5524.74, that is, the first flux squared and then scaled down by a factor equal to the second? 9.9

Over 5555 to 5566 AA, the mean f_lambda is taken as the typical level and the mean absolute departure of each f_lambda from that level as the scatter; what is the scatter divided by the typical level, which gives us 0.04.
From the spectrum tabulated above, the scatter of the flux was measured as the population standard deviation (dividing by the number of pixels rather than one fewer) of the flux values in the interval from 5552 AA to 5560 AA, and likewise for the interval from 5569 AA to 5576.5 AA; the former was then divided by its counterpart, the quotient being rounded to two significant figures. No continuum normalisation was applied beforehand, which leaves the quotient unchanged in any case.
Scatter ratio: 0.14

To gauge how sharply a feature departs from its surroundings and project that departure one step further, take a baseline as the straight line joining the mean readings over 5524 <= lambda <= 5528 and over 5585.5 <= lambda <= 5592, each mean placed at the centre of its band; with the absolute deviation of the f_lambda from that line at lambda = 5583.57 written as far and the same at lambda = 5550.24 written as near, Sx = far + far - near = 1.2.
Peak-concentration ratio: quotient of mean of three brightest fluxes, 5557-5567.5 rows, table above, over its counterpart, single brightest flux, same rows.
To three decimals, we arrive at 0.989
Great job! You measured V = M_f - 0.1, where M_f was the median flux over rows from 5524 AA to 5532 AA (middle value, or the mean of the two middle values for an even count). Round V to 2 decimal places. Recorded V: 7.25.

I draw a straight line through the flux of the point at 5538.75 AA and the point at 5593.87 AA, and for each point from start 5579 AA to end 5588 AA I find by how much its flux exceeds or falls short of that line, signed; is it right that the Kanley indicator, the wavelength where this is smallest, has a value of 5587.43 AA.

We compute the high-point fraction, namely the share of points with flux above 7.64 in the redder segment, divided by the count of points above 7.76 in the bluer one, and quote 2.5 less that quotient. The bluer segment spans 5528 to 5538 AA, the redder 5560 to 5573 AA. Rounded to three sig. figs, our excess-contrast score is 2.46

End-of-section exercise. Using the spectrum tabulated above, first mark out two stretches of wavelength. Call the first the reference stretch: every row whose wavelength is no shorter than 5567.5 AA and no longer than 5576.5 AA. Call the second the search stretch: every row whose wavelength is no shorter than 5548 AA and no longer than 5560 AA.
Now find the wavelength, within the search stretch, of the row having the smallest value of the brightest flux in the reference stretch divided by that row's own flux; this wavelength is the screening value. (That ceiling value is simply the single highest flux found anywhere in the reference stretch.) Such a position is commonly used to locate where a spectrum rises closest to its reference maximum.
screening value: 5551.52 AA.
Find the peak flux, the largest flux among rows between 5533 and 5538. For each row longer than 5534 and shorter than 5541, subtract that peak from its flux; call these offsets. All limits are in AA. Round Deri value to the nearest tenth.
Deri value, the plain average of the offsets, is 0.0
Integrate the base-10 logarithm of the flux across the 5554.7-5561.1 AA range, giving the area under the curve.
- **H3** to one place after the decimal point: 5.8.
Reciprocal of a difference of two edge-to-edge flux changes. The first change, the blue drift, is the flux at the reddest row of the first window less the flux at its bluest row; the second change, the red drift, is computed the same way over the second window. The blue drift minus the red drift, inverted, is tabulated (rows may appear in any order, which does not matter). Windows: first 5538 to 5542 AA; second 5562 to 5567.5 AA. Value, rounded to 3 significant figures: 1.75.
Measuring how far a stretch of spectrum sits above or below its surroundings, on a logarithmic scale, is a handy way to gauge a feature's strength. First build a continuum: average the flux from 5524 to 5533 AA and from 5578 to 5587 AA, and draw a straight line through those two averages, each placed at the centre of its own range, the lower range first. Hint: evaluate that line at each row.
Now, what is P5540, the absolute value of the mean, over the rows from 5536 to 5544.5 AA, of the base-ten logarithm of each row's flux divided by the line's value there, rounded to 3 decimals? 0.019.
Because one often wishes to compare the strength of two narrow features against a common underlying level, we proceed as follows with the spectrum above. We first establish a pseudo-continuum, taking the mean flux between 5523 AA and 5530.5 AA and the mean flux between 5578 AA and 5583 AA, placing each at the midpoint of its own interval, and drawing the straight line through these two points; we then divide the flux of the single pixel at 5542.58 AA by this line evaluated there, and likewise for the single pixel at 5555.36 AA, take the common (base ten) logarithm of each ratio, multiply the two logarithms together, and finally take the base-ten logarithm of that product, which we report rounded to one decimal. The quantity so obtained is -3.6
